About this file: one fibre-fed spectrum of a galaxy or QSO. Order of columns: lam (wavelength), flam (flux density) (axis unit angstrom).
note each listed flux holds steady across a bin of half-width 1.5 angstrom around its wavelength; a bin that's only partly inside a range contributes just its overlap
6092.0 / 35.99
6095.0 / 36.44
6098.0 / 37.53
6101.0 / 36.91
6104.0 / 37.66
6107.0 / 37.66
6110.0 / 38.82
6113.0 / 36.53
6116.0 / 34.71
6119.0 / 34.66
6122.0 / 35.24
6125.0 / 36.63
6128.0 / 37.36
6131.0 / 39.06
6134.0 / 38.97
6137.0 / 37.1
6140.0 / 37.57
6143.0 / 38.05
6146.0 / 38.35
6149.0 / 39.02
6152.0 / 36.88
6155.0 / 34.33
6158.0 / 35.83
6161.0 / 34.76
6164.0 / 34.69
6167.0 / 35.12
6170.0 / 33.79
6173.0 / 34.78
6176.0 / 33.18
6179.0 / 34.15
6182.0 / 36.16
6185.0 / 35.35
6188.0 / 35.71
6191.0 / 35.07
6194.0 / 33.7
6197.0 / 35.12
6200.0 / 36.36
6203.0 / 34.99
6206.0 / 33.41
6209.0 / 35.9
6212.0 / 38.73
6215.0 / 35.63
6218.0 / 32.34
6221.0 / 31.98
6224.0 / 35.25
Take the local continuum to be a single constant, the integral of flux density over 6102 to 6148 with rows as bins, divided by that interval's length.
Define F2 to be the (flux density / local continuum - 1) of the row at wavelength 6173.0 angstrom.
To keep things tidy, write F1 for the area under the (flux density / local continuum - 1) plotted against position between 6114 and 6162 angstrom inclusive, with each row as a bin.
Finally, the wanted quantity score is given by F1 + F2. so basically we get -0.63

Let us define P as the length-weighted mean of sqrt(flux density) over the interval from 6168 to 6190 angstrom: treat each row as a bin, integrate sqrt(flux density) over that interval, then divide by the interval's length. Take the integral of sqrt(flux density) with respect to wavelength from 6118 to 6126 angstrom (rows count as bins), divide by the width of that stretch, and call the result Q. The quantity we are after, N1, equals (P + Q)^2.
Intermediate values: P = 5.89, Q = 5.96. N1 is 140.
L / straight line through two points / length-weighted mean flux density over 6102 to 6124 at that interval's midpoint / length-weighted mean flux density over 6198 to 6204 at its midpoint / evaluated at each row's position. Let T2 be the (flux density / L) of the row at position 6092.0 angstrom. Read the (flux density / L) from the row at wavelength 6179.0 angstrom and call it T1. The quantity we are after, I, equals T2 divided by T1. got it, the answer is 1.03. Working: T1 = 0.95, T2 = 0.98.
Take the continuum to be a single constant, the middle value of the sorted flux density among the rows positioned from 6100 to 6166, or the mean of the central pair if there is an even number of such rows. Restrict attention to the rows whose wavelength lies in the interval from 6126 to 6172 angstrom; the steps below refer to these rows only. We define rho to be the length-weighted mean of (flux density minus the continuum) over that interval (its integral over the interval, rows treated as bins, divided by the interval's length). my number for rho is -0.3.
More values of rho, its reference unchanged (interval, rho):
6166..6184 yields -2.5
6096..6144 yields 0.1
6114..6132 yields -0.8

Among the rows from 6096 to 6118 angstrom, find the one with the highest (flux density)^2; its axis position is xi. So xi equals 6110.0 angstrom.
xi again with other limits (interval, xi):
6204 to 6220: 6212.0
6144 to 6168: 6149.0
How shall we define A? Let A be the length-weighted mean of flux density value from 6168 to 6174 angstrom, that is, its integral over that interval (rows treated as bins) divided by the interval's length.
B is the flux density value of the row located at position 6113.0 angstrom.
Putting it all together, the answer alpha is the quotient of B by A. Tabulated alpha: 1.06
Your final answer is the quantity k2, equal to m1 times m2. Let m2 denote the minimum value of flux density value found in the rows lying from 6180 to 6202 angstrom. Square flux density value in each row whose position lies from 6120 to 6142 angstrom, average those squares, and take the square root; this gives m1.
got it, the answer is 1262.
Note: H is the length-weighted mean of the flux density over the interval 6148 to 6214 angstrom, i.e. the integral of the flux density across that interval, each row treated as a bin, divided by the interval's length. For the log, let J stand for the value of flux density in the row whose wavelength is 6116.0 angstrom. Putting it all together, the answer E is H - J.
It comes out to 1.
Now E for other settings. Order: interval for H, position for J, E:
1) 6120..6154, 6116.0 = 3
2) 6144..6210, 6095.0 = -1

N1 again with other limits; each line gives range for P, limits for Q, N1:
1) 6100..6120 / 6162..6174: 143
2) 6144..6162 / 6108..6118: 146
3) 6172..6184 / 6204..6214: 141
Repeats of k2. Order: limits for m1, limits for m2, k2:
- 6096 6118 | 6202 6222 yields 1188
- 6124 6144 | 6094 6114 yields 1379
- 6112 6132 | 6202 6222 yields 1162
